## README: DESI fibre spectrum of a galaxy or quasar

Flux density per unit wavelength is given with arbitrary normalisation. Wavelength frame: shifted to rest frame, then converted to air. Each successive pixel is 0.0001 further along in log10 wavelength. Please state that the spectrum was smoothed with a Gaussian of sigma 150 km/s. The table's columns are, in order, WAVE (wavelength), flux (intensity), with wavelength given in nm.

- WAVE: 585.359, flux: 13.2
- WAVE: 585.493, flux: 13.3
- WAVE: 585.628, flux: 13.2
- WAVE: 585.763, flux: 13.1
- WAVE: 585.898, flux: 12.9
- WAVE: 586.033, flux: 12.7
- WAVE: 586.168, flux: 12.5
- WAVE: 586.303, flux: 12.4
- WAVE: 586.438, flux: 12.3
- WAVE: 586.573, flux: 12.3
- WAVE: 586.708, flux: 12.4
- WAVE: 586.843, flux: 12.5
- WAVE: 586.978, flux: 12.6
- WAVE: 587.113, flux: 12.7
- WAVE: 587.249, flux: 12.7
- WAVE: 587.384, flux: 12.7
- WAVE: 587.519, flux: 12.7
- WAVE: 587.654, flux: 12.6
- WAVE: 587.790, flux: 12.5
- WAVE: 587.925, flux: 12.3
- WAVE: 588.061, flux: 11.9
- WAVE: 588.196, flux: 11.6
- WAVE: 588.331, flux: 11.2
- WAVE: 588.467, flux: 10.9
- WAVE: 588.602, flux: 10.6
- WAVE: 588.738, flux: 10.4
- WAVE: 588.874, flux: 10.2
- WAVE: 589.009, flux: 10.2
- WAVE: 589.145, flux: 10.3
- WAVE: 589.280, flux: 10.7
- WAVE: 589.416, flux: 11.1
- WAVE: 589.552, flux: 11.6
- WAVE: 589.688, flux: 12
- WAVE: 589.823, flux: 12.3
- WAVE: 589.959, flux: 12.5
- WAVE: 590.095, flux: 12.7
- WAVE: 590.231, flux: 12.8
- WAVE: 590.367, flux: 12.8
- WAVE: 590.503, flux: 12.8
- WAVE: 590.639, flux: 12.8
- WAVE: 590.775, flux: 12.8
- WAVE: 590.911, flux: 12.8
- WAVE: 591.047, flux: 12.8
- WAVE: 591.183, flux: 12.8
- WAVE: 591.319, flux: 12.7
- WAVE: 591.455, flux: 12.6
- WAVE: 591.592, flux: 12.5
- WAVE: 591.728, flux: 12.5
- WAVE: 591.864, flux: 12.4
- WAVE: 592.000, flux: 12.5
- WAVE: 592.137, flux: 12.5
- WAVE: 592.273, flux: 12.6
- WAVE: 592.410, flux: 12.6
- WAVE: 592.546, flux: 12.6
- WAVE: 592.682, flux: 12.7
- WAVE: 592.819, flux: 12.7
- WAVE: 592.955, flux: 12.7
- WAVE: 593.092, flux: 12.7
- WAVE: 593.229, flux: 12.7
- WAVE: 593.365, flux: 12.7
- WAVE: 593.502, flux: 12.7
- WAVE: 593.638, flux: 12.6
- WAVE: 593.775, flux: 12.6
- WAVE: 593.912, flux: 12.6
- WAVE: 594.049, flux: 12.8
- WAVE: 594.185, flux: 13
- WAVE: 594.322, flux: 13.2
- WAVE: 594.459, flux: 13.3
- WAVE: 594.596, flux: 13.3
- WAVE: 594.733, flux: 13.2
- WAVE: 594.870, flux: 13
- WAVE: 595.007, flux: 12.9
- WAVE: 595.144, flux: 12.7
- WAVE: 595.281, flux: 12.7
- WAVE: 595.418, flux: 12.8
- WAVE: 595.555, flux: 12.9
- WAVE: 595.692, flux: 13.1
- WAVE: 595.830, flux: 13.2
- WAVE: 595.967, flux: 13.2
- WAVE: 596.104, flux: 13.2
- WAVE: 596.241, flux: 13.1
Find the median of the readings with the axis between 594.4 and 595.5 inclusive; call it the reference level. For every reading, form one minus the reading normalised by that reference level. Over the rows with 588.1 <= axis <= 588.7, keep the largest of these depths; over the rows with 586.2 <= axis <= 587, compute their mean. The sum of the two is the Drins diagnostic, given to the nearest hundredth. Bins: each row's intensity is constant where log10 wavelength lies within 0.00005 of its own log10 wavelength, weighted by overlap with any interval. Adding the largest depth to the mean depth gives 0.22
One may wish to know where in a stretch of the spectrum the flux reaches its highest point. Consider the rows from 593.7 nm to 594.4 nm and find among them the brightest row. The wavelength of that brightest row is 594.322 nm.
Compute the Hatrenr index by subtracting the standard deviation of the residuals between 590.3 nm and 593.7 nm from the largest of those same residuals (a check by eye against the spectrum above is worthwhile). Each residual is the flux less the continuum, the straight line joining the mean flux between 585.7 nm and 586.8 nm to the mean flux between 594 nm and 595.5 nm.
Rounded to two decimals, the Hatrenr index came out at -0.12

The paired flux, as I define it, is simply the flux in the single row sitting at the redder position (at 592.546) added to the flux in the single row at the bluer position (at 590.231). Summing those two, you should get 25.4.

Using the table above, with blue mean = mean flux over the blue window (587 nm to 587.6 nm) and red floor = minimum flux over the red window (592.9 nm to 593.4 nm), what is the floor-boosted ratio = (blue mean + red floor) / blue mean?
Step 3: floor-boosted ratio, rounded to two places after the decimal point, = 2.00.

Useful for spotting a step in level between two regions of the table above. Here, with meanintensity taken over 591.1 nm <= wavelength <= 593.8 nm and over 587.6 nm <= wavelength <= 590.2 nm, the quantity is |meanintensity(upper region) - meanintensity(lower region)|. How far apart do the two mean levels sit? 1.2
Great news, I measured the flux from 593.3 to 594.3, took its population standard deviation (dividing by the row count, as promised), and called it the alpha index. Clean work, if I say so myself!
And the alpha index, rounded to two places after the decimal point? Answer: 0.14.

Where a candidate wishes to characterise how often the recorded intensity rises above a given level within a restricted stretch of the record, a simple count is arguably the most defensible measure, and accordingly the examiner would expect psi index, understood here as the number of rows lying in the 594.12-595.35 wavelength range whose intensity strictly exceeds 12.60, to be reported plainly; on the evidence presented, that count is 9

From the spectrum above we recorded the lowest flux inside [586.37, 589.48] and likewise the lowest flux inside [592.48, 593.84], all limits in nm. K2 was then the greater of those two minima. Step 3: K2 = 12.6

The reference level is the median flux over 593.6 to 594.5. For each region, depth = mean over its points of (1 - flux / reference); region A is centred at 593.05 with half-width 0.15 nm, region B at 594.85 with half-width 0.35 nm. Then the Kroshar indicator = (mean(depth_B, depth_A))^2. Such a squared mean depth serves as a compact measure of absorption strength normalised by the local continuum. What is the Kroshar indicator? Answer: 0.0000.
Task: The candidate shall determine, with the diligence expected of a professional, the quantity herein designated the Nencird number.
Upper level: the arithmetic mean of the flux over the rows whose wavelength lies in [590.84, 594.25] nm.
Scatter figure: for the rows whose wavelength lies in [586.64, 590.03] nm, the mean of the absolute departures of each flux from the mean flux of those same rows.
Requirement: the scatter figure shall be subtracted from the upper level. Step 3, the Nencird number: 11.8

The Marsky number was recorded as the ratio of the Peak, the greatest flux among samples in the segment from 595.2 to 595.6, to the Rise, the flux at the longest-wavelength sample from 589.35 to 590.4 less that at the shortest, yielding 8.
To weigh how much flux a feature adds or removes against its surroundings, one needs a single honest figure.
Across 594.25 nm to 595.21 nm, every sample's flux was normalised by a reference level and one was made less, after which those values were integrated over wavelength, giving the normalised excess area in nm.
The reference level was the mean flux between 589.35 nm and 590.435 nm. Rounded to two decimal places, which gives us 0.07 nm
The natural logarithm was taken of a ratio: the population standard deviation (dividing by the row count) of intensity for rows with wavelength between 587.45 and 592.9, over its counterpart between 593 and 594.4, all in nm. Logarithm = 1.5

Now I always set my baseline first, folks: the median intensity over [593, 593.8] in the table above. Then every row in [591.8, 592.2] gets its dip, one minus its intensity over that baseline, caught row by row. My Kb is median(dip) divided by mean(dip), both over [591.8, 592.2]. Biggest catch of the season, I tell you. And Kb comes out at 0.86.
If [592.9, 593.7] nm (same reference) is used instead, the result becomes 0.00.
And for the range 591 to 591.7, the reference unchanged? 0.00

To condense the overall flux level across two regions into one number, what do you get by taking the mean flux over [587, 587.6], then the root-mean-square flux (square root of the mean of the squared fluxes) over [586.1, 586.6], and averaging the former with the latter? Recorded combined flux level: 12.5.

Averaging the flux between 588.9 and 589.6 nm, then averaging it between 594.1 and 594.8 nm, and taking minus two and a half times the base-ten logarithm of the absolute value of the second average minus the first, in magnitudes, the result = -1.0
